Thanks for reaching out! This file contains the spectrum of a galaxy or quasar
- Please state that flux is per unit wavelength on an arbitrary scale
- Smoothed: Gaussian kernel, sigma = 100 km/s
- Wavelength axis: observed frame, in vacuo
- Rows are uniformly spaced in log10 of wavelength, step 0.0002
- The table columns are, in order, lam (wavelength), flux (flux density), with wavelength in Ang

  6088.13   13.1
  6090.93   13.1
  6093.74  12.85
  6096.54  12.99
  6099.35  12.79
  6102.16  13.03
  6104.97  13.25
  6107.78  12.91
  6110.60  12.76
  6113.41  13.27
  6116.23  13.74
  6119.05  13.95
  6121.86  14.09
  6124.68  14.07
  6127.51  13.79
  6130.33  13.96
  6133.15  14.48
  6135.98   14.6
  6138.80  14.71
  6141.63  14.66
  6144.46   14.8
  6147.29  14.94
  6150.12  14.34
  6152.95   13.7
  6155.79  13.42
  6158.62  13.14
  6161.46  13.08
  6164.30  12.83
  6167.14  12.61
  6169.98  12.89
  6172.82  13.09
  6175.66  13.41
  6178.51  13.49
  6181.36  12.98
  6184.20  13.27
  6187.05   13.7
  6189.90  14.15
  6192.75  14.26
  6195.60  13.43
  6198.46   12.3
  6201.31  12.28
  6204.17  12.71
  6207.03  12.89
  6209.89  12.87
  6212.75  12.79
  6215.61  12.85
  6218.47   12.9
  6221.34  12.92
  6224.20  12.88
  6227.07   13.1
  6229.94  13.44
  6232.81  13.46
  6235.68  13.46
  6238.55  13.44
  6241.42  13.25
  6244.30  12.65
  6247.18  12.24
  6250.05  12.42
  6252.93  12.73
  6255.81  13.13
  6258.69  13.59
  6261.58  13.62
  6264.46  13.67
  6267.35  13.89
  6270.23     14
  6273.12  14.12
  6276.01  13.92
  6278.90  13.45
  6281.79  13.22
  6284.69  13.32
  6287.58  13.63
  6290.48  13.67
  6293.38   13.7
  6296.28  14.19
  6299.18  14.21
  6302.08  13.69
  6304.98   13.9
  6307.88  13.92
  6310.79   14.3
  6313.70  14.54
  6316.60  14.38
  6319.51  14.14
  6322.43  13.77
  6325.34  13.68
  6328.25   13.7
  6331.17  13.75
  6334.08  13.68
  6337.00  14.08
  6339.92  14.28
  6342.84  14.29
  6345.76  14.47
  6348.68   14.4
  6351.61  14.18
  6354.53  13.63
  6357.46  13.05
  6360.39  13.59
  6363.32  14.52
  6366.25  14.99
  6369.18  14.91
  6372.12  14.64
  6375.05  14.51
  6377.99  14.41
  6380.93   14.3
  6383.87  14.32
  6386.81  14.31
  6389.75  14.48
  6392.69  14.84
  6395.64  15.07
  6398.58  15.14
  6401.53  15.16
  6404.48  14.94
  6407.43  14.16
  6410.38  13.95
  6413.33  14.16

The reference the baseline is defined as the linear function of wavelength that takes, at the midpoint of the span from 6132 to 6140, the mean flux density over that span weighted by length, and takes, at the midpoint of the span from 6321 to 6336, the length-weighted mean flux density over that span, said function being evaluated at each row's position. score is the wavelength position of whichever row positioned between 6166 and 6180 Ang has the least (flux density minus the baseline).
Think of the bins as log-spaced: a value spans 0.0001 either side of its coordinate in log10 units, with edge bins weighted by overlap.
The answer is 6167.14 Ang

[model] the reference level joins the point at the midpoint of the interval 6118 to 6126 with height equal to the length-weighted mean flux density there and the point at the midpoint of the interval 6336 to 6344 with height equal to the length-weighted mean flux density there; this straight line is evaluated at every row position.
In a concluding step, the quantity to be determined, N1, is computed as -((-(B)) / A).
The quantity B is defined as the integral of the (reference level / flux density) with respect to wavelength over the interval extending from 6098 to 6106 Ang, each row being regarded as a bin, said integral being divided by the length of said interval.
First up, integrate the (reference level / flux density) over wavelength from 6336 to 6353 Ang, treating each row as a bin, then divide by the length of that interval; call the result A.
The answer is 1.08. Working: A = 0.995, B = 1.08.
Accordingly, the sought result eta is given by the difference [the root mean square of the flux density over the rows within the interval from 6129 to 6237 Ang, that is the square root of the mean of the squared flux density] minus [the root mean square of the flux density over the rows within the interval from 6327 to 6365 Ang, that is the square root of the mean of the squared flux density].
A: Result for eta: -0.5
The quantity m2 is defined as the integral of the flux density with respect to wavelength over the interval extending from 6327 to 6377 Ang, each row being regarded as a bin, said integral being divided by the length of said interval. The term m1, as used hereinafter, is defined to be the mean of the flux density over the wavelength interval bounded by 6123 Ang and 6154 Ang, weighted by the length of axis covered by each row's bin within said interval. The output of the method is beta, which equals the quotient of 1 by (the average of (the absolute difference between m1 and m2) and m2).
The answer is 0.139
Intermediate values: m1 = 14.4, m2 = 14.2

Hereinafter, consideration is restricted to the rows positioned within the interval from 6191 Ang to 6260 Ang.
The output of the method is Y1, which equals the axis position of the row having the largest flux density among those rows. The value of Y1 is 6192.75 Ang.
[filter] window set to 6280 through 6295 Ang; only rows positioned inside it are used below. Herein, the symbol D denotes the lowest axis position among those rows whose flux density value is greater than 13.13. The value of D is 6281.79 Ang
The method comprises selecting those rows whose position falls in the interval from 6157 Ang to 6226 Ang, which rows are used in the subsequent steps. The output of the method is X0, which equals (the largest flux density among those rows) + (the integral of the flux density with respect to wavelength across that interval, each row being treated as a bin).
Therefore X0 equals 916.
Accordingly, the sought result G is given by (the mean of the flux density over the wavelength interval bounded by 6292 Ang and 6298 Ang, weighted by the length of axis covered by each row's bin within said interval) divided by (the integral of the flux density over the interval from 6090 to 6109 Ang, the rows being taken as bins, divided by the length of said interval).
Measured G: 1.075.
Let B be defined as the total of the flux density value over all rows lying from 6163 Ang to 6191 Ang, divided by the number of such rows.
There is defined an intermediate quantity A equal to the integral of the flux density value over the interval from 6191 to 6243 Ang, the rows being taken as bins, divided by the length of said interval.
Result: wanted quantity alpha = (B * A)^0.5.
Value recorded 13.2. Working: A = 13.1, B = 13.2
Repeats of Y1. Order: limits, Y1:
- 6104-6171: 6147.29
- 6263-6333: 6313.70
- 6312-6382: 6366.25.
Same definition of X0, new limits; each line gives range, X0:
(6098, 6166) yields 951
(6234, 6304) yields 957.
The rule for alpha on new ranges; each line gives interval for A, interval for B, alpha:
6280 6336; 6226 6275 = 13.6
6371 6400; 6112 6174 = 14.2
